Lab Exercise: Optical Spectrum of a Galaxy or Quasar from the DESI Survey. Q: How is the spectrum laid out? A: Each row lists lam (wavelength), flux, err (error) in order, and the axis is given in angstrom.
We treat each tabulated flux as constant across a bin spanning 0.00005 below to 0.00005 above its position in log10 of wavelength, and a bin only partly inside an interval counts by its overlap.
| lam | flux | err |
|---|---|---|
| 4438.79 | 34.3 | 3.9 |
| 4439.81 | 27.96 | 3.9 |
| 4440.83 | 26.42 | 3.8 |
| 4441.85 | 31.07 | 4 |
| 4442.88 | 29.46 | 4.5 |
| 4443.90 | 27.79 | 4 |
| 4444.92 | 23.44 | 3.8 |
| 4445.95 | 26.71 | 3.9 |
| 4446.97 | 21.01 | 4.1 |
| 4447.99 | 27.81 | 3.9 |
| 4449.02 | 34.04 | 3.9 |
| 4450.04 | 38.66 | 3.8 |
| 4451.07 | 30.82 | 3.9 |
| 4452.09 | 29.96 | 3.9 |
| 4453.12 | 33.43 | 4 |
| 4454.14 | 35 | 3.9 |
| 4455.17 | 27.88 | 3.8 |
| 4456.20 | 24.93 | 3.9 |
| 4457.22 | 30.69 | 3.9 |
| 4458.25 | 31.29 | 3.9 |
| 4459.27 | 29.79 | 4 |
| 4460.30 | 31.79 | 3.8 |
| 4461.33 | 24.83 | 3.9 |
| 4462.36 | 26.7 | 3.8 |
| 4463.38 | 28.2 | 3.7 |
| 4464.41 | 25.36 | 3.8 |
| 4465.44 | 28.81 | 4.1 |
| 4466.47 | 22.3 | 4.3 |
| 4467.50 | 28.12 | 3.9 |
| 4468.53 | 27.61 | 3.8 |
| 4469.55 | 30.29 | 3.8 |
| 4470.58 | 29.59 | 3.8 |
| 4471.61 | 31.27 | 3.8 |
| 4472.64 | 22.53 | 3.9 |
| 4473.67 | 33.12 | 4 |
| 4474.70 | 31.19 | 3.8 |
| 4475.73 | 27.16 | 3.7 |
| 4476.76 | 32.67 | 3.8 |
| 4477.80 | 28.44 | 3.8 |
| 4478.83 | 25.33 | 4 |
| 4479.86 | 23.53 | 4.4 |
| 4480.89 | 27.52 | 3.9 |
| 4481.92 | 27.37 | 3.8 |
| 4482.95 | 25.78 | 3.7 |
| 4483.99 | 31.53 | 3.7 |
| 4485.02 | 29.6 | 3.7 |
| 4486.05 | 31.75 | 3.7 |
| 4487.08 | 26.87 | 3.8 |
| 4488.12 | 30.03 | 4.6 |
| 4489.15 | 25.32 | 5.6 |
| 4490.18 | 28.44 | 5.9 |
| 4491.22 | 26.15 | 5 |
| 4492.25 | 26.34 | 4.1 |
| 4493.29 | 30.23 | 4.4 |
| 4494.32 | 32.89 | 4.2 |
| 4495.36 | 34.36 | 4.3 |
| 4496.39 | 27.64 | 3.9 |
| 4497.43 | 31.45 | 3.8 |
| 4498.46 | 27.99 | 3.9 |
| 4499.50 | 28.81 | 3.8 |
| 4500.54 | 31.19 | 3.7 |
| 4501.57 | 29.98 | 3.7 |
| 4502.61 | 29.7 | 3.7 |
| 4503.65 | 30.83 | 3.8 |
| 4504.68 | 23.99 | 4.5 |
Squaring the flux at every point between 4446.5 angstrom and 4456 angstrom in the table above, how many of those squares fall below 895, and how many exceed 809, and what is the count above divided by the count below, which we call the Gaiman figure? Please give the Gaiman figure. 2.0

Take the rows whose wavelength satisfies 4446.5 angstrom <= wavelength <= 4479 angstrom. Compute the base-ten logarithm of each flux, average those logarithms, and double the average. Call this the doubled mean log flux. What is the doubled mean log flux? 2.92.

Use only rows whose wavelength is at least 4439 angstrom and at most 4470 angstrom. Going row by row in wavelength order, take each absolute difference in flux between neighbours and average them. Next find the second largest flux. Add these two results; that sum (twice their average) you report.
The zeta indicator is 38.7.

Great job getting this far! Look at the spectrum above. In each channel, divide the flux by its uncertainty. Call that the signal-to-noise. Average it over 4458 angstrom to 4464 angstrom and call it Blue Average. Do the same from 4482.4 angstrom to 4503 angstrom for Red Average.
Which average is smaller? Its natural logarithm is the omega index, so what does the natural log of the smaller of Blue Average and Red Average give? 1.97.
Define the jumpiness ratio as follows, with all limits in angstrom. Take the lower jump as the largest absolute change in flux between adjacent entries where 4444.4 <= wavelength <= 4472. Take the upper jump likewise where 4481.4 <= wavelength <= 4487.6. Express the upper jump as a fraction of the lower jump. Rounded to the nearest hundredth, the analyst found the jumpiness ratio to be 0.73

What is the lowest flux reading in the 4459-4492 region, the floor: 22.3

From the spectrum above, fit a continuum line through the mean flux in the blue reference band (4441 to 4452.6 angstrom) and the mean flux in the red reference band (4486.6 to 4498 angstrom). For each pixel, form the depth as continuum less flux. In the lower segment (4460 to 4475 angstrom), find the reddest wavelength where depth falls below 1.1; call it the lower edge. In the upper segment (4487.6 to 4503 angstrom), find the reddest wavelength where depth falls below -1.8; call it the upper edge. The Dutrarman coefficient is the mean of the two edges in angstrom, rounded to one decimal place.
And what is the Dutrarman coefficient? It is 4487.6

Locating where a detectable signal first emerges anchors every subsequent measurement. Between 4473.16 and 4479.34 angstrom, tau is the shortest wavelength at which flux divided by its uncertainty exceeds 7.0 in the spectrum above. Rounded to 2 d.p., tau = 4473.67 angstrom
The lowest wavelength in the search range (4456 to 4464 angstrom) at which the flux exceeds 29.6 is 4457.22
